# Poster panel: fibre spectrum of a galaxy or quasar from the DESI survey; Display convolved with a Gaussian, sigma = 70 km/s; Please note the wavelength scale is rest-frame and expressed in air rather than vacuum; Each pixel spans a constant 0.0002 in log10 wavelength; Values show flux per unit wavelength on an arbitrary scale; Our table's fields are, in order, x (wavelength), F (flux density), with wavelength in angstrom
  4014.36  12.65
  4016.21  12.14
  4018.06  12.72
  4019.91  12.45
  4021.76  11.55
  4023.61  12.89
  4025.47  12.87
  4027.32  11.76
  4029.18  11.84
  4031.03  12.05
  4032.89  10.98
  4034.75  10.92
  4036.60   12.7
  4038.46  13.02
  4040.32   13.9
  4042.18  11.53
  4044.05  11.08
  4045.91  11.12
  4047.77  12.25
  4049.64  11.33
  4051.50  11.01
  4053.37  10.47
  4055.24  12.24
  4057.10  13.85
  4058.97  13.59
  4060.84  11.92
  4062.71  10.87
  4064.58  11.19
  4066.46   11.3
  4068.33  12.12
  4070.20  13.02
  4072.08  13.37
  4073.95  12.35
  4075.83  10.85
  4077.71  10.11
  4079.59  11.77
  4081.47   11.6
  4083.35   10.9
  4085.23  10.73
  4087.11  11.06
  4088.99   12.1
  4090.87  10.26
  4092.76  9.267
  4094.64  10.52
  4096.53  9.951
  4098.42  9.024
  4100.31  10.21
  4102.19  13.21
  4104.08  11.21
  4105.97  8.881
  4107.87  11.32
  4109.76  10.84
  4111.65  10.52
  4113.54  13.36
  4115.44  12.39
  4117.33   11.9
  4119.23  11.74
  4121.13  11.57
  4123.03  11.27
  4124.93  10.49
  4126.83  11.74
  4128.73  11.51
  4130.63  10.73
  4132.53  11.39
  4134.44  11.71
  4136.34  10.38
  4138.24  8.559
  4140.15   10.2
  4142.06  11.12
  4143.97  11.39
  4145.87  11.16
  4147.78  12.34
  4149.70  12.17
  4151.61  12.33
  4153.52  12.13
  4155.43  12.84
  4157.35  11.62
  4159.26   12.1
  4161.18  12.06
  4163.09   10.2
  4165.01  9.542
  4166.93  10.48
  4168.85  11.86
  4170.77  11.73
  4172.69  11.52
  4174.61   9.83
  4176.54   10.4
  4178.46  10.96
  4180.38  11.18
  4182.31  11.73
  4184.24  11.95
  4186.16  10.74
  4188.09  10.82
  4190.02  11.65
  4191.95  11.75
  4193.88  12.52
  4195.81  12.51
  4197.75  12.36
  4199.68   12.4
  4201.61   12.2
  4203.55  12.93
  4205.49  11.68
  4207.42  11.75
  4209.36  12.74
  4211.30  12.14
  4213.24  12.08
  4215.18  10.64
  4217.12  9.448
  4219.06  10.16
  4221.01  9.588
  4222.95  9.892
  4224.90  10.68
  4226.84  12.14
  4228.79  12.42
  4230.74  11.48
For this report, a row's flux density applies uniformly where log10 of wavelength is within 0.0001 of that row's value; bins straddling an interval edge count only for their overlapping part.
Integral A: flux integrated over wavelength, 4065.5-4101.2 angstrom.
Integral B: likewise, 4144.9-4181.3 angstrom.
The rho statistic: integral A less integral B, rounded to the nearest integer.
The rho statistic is -19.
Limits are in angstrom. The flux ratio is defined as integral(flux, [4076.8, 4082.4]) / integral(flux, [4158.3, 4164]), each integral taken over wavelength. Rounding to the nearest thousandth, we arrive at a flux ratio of 0.955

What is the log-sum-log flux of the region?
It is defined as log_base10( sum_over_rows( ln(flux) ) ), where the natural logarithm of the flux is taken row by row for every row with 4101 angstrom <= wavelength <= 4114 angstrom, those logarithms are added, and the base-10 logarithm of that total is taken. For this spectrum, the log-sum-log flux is 1.23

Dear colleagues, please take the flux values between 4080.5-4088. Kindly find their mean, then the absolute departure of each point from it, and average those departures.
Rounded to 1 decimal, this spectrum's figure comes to 0.3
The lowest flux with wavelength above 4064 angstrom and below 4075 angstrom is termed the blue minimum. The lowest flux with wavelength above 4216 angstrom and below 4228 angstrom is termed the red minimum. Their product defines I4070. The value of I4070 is 106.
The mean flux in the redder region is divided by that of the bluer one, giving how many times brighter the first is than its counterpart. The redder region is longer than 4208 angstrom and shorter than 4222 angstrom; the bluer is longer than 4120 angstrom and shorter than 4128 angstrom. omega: 0.97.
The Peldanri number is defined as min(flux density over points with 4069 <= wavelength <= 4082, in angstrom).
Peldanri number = 10.11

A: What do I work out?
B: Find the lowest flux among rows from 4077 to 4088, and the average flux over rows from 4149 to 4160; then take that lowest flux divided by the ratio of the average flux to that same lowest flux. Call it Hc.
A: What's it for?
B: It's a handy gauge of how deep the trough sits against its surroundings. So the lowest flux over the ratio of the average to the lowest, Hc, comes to 8.4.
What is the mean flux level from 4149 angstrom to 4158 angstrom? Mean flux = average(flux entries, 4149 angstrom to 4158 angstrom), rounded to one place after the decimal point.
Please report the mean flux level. 12.2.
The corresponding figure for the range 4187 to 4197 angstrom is 11.8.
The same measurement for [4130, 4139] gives 10.6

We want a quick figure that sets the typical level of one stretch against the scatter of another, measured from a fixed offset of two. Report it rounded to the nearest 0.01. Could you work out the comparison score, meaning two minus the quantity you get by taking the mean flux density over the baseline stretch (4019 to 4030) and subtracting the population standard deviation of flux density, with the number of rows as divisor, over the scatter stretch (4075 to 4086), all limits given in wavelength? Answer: -9.67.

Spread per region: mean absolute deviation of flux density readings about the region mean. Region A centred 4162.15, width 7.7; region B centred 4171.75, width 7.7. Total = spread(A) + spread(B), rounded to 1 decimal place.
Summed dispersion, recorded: 1.8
